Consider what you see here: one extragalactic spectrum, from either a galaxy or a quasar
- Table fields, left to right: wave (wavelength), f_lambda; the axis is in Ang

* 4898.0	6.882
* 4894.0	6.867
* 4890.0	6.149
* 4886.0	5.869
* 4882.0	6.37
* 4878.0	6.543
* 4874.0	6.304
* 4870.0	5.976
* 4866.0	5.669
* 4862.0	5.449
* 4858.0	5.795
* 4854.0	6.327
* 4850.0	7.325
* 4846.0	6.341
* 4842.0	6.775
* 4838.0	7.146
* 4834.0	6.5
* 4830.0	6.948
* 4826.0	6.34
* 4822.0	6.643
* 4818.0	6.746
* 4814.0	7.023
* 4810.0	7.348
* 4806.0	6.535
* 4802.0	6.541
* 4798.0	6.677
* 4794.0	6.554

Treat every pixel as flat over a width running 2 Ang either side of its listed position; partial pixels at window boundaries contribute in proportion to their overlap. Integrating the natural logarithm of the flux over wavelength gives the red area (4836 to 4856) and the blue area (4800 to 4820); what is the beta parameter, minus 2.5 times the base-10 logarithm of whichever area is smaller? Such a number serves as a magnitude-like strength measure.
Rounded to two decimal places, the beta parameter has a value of -3.96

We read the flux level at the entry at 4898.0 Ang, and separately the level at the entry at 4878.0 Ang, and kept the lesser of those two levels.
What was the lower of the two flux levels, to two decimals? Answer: 6.54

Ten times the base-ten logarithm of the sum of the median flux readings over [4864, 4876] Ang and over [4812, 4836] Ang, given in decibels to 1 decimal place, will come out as 11.0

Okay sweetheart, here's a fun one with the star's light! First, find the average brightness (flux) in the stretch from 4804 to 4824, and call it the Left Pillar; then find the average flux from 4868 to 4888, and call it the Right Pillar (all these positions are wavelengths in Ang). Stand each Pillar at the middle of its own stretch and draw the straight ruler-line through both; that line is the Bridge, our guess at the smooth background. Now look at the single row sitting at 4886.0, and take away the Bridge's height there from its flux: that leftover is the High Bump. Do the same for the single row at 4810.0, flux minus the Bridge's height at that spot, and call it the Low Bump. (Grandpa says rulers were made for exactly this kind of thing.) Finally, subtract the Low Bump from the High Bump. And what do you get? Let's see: -0.7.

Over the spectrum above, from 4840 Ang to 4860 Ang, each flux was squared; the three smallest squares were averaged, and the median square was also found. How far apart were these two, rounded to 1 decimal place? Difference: 2.3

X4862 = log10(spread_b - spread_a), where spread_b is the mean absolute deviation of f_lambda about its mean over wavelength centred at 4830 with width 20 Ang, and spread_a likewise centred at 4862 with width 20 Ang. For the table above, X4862 -1.7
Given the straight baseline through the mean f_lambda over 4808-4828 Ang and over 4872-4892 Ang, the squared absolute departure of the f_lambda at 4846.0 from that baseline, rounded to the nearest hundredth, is 0.05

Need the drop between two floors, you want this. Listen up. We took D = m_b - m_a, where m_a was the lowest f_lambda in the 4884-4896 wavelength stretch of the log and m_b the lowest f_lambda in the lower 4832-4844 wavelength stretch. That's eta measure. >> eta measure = 0.63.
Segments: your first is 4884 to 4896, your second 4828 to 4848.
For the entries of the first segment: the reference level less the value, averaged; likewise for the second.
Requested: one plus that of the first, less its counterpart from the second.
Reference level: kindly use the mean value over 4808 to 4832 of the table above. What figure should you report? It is 1.45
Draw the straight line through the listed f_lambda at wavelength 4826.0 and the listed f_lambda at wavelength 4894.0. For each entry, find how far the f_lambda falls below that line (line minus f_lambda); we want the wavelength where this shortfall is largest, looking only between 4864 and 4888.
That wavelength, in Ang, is 4866.0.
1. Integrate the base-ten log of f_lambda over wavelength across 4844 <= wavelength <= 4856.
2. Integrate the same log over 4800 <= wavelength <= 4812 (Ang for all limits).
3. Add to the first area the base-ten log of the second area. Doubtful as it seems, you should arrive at 10.9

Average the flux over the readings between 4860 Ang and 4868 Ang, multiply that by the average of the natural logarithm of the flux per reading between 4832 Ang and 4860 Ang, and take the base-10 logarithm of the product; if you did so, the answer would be 1.020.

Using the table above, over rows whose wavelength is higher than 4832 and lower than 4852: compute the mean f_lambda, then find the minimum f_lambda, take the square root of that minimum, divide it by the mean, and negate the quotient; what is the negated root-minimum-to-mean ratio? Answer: -0.369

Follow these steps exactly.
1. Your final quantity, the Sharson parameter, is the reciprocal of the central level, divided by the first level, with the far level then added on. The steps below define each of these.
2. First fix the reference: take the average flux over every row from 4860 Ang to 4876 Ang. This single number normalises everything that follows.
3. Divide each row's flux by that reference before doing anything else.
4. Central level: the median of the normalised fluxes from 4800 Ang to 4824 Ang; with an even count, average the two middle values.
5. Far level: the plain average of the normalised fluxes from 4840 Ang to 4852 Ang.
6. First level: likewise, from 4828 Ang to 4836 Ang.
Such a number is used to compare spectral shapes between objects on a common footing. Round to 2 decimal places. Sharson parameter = 1.92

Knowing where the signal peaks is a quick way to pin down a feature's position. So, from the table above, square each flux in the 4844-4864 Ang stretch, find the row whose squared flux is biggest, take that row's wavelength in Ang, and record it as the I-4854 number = 4850.0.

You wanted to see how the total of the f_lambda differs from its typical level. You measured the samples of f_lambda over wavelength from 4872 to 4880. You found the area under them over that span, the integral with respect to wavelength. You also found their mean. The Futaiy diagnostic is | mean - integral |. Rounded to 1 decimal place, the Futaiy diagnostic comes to 45.0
